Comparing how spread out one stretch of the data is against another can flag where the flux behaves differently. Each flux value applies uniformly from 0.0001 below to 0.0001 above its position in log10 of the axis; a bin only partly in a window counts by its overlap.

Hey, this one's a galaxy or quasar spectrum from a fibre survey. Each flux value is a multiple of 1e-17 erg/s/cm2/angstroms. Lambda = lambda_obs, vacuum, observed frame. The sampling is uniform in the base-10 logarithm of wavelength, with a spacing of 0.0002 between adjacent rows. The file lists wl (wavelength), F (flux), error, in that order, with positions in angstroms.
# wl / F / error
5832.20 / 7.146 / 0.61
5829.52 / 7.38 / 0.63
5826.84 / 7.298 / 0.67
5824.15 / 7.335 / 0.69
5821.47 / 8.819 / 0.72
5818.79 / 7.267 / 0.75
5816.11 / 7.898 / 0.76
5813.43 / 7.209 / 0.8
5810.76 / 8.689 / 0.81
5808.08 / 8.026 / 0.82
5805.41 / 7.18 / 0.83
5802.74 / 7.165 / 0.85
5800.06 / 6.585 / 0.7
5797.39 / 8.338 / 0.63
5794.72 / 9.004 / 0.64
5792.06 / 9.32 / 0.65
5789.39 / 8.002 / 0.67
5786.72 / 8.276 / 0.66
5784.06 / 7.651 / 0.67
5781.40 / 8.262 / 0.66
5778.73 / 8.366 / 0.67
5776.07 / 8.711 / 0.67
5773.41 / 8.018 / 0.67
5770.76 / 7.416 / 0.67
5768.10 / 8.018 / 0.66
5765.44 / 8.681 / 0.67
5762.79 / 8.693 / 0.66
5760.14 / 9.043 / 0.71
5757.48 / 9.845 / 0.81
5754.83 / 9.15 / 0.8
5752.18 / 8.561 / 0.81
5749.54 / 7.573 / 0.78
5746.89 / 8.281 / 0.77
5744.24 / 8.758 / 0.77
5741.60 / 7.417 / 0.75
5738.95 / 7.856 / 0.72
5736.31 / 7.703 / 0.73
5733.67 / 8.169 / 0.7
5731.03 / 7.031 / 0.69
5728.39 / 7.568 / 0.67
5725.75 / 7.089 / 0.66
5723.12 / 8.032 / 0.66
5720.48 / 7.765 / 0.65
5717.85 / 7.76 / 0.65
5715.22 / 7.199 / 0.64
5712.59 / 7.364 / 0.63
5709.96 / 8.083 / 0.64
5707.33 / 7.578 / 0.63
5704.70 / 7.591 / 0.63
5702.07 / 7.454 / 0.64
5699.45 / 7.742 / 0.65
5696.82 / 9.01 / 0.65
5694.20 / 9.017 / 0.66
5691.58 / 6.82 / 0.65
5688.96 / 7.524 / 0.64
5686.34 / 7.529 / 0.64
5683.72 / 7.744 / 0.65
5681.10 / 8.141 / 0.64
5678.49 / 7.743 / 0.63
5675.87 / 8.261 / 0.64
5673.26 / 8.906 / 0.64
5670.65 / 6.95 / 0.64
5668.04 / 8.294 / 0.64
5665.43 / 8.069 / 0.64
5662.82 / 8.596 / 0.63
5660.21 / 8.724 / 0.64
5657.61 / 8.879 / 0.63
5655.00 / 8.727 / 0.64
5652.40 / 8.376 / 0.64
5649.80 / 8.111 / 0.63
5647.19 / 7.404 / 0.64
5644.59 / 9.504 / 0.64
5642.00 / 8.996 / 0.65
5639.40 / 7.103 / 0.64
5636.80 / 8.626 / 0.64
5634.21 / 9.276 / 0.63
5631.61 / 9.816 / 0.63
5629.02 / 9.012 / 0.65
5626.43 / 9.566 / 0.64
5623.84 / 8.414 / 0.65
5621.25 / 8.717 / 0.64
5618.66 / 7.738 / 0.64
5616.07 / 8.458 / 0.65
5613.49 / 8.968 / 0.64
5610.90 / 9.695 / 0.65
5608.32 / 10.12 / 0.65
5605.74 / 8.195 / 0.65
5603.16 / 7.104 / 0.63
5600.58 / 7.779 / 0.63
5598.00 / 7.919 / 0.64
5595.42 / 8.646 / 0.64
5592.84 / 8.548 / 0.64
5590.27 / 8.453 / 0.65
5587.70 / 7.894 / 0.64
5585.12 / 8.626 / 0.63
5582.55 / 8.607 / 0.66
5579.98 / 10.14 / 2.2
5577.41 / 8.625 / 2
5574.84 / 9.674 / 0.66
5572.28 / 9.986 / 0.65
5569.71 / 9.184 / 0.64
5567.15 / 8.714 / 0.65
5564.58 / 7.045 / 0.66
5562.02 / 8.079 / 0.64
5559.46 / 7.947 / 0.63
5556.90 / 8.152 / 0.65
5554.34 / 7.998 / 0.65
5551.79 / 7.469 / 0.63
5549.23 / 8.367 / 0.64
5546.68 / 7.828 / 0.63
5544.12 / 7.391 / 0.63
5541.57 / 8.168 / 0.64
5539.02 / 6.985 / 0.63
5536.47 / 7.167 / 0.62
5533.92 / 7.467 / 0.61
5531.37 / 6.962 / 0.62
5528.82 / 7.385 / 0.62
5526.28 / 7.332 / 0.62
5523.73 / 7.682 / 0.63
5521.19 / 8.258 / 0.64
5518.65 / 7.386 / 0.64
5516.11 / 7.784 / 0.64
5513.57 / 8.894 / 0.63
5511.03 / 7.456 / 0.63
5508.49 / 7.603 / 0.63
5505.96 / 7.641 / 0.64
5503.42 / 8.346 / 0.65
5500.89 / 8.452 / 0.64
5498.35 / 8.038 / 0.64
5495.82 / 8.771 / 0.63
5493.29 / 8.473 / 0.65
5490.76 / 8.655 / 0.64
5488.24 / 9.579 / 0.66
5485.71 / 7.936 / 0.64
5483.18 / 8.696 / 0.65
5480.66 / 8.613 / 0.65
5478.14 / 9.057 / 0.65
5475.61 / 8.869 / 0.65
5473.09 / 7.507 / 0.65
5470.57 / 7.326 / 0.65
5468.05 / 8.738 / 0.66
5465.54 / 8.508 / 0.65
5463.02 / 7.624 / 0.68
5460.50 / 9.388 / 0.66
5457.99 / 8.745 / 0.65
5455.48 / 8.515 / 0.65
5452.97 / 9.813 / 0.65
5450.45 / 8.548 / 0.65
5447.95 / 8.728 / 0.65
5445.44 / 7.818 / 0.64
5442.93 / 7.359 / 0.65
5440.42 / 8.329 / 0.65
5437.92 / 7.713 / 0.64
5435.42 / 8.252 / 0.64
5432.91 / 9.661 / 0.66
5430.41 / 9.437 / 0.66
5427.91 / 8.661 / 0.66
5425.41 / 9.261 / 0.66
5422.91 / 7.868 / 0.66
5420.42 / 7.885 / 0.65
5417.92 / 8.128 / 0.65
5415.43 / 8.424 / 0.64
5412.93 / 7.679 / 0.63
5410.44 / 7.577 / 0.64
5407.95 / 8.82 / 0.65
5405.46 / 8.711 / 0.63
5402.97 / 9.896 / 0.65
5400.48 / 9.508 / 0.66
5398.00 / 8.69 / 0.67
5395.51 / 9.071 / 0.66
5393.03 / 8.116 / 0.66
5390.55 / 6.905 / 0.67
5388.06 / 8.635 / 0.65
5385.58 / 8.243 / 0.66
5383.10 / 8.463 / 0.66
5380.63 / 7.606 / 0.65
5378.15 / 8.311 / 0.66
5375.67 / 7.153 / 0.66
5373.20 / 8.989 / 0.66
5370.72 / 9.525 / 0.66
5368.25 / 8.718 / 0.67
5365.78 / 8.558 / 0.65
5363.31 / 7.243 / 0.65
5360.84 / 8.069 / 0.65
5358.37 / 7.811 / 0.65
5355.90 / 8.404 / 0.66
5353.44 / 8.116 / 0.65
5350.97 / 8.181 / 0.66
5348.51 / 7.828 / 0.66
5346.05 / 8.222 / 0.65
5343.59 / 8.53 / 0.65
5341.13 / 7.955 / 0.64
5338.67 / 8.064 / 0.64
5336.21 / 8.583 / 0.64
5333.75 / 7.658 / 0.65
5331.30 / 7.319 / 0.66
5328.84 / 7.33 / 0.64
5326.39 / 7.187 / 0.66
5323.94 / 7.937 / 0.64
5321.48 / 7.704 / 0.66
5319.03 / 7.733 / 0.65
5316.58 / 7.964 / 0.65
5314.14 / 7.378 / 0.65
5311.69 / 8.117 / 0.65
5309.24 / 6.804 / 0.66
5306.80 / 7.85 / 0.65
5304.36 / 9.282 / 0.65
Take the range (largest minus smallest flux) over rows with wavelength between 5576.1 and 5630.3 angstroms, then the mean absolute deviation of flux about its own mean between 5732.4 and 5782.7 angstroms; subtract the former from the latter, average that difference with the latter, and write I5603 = -1.0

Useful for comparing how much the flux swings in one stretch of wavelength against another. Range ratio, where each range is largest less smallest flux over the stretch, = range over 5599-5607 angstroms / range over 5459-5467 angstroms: 0.62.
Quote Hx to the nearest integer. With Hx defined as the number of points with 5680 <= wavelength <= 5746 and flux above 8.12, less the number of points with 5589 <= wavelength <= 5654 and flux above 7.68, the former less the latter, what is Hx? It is -17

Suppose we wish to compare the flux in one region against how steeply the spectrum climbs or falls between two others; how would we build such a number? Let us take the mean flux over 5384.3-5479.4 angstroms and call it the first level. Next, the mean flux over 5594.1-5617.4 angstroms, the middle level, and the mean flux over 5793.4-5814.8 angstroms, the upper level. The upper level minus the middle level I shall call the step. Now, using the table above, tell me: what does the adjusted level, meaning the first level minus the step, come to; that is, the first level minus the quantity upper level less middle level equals 9.2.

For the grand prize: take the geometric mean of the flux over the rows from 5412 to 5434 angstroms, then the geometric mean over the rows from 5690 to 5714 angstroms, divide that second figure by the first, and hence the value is 0.917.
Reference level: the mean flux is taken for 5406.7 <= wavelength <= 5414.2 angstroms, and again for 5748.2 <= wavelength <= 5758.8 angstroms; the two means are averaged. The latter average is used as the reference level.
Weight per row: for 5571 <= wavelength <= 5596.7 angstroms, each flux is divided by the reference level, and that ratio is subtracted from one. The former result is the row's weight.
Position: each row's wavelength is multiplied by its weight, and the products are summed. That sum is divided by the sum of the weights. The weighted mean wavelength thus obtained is 5577.0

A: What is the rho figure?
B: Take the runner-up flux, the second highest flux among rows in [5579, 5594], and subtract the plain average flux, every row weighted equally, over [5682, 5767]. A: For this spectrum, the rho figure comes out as 0.64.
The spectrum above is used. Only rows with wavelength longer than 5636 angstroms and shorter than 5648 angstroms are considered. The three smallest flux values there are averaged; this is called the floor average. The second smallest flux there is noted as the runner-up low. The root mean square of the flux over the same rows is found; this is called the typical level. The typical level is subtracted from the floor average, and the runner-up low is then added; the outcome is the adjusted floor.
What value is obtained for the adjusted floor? 6.7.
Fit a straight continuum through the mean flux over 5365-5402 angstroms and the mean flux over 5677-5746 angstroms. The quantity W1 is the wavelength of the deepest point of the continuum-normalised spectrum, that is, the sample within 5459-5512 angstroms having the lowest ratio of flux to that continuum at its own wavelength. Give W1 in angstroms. 5470.57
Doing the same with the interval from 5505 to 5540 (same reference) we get 5531.37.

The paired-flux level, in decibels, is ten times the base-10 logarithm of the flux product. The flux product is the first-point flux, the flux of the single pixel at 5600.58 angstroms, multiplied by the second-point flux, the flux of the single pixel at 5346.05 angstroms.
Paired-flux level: 18.1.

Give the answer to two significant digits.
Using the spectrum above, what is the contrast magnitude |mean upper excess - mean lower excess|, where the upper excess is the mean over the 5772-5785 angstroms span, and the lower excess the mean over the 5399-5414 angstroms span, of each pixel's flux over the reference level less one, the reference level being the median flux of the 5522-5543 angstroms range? 0.068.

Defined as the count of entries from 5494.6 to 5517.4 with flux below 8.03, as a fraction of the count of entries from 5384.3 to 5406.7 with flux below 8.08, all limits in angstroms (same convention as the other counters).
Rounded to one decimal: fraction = 4.0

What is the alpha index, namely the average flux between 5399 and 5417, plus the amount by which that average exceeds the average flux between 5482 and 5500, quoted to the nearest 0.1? 8.7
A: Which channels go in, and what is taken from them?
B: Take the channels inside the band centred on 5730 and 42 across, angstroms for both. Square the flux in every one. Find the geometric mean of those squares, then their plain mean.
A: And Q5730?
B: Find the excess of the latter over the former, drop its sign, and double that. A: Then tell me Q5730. 0.8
